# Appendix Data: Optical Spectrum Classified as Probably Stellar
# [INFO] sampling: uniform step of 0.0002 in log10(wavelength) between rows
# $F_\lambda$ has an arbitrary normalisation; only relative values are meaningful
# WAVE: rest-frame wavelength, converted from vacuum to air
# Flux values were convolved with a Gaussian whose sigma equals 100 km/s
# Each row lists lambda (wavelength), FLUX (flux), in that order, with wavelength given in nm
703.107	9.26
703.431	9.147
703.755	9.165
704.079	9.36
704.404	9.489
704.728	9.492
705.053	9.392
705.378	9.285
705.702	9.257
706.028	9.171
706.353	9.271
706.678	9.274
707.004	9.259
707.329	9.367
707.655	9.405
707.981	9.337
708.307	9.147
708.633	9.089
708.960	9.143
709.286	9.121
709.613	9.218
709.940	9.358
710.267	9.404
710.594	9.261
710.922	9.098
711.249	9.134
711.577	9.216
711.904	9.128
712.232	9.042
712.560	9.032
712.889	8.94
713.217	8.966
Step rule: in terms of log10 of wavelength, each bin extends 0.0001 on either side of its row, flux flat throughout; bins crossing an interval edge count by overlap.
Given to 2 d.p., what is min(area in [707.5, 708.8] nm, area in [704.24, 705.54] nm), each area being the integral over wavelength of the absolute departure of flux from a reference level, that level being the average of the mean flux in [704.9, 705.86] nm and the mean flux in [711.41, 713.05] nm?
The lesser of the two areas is 0.16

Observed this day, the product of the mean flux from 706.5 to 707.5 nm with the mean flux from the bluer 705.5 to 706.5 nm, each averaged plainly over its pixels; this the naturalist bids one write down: 85.9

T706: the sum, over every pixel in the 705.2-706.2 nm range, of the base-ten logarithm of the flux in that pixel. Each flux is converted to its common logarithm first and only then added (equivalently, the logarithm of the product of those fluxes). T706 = 2.90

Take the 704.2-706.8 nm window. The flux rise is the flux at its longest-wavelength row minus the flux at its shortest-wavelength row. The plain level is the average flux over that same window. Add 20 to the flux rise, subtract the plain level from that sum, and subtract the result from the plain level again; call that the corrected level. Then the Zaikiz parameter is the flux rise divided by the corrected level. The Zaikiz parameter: 0.191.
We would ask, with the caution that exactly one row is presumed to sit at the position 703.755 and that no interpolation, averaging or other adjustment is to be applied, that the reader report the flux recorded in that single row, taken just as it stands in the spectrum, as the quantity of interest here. 9.165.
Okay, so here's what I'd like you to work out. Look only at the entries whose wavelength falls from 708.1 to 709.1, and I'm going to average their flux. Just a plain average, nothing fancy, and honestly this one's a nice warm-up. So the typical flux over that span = 9.13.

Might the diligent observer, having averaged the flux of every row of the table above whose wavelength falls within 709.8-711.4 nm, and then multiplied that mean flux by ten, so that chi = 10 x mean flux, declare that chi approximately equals 92.5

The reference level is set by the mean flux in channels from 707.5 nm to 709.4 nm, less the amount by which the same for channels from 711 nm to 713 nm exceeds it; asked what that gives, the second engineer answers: 9.33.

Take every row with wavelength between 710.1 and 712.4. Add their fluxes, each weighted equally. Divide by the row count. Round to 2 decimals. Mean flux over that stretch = 9.18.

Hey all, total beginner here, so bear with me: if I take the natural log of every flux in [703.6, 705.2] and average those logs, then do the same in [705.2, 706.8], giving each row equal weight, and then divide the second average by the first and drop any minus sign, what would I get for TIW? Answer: 0.994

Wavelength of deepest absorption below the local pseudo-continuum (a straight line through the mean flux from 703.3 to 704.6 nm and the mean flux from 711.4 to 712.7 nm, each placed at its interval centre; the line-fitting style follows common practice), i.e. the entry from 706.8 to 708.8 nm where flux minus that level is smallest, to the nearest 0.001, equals 708.633 nm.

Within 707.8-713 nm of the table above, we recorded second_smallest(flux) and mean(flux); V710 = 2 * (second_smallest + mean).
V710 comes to 36.4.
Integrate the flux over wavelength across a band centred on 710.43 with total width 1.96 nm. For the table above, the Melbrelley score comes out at 18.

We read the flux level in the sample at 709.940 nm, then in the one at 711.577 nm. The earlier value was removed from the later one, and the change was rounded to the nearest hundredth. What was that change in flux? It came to -0.14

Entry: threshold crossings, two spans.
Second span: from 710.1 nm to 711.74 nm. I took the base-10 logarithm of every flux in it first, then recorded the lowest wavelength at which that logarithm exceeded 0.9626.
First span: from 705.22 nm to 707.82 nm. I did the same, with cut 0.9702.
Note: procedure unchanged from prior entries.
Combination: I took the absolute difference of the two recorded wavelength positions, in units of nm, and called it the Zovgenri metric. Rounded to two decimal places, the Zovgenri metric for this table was 2.94 nm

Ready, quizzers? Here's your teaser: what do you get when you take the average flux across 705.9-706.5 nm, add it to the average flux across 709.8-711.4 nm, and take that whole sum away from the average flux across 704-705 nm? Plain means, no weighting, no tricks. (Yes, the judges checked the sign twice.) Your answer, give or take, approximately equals -9.03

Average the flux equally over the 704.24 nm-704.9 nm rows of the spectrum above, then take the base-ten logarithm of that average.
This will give 0.977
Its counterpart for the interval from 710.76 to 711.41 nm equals 0.960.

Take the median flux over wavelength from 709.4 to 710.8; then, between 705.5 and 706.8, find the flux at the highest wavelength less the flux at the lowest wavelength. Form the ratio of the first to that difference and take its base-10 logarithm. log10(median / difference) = 2.7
